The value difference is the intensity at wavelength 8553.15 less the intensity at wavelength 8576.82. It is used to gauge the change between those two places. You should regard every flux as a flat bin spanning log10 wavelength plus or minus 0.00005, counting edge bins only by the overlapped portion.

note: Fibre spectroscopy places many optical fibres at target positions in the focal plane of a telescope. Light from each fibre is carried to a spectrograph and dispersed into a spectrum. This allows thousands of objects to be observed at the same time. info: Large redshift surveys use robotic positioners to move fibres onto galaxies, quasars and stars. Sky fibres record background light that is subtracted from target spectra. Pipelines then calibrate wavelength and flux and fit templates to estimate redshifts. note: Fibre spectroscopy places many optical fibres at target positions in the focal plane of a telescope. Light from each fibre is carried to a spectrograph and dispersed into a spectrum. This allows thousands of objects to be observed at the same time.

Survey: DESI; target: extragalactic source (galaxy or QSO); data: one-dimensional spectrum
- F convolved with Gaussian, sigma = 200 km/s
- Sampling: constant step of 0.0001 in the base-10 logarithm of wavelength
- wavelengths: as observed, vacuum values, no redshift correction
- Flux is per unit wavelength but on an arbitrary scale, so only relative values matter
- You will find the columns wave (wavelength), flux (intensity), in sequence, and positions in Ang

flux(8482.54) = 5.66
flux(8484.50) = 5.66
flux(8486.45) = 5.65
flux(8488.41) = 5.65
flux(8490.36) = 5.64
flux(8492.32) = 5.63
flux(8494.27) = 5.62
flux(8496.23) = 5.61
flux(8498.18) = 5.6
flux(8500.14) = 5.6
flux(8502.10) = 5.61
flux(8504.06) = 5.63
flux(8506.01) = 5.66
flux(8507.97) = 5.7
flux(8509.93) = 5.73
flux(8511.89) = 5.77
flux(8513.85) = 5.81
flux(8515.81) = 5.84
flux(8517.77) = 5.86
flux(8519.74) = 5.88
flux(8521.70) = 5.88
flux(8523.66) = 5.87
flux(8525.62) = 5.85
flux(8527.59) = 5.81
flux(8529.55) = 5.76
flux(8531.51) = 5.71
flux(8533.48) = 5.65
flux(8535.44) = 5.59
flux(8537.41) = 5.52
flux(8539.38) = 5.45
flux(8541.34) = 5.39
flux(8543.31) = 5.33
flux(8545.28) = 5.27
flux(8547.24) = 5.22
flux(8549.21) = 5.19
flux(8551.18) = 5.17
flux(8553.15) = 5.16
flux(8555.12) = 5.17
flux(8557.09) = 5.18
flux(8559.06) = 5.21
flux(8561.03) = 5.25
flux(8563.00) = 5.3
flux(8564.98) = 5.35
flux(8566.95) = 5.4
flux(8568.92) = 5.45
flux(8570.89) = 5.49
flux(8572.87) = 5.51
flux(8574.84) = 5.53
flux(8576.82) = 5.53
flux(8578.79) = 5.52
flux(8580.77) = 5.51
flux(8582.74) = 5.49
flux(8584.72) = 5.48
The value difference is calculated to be -0.37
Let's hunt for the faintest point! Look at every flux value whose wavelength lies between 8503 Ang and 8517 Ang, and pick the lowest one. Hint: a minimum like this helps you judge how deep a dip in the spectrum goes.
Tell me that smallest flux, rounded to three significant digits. 5.63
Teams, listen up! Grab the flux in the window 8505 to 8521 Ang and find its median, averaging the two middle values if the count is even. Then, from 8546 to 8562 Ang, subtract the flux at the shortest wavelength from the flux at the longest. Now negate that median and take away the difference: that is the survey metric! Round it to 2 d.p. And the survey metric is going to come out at -5.82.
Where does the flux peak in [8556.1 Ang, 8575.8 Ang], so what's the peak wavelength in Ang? 8574.84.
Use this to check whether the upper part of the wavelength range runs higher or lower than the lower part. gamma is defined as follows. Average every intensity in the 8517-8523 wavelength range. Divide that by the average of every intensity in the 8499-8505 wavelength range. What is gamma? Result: 1.05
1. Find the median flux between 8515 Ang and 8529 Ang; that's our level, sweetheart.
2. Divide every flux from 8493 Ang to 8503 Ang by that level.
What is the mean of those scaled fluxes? 0.957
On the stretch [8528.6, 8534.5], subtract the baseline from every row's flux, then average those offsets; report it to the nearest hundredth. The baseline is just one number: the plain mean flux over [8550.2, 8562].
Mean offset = 0.52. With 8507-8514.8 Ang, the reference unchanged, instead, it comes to 0.56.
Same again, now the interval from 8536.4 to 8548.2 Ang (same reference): 0.17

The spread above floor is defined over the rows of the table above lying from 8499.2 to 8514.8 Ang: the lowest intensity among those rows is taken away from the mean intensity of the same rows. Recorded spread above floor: 0.089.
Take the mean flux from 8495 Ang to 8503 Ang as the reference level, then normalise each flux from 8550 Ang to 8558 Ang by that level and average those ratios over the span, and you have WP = 0.922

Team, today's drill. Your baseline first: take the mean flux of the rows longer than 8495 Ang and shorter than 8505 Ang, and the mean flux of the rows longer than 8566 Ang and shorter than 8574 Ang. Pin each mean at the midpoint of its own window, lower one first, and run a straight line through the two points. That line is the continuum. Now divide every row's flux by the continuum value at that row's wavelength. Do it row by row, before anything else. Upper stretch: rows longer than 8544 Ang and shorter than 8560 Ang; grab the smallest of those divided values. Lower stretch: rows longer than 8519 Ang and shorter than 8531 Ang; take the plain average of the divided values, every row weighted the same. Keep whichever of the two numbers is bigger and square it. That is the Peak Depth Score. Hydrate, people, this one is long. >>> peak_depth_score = 1.10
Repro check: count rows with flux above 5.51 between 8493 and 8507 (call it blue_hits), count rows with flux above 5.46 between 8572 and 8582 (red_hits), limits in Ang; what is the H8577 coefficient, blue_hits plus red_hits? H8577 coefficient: 12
